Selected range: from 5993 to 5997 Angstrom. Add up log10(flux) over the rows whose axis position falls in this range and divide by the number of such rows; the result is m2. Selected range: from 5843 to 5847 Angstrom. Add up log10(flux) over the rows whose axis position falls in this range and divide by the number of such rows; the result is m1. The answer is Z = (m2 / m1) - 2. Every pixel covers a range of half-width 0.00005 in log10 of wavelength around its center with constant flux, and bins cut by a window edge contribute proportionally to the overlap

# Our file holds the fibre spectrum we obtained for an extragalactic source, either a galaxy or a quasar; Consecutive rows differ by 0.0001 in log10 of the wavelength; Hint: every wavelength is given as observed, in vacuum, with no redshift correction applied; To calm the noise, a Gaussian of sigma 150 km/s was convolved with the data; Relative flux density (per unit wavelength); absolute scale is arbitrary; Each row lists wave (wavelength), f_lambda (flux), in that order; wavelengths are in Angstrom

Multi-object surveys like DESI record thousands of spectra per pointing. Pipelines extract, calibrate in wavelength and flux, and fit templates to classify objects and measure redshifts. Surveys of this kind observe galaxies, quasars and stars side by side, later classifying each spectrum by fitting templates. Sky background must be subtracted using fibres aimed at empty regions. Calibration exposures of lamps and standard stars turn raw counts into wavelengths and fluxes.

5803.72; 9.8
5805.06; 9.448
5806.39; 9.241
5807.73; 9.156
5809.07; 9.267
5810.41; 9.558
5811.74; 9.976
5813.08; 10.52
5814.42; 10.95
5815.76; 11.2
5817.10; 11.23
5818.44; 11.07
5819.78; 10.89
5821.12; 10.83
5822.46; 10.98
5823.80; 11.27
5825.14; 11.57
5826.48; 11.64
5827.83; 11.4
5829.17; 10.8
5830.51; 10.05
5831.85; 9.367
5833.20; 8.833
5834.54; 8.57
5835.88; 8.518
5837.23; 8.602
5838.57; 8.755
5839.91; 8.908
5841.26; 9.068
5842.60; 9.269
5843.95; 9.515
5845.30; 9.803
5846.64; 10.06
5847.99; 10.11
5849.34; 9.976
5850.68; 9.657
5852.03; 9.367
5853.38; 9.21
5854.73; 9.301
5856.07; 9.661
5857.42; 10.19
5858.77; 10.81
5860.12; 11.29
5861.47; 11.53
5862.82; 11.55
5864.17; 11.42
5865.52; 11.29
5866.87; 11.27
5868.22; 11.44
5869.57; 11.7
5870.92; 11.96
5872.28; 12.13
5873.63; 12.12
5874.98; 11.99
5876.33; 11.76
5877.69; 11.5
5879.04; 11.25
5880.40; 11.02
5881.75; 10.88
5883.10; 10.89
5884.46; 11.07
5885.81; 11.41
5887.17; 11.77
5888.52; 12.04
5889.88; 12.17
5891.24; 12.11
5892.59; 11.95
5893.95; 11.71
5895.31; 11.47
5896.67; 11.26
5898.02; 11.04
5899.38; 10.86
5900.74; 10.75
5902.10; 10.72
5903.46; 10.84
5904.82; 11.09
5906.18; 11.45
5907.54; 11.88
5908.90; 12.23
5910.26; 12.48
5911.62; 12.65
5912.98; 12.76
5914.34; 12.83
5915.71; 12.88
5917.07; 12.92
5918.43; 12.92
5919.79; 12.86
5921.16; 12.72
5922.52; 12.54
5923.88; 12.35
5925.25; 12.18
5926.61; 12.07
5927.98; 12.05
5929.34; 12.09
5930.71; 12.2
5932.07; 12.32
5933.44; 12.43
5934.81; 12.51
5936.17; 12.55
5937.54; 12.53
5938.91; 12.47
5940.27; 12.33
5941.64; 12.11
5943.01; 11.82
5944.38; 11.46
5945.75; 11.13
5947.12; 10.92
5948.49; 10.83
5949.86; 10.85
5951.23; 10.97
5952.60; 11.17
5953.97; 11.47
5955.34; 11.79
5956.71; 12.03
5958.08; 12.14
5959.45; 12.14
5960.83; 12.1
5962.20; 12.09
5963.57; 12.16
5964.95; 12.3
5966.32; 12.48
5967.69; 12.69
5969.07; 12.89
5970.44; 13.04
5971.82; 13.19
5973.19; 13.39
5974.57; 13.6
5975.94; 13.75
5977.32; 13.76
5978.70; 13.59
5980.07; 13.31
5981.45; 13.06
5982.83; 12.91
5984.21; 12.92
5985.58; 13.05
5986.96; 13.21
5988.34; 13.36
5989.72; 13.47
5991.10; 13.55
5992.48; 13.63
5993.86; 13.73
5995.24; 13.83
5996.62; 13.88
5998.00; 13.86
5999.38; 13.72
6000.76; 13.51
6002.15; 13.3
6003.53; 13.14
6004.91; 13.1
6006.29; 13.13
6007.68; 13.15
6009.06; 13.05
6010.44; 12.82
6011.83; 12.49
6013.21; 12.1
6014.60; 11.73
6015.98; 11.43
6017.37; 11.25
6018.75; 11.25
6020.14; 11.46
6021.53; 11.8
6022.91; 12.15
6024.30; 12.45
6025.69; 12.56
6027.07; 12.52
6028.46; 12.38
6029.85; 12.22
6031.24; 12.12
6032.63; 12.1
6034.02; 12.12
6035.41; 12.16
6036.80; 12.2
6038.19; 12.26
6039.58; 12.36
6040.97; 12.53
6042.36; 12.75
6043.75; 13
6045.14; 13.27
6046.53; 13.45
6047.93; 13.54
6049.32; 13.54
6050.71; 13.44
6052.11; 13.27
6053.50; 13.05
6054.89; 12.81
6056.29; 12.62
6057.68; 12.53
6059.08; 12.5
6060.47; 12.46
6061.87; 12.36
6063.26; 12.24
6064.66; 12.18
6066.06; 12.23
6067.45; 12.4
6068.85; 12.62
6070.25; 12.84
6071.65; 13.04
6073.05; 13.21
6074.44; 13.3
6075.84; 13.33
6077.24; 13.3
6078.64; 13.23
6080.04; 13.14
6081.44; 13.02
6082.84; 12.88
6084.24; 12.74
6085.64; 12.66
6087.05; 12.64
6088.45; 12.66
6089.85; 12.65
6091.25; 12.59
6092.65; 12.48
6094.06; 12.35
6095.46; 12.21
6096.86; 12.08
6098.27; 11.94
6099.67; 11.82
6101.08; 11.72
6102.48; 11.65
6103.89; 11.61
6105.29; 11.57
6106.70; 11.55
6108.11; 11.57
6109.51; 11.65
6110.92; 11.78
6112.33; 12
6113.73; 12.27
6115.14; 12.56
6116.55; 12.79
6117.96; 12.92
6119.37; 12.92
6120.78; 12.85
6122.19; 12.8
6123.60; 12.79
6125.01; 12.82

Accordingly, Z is -0.85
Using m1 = 0.99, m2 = 1.14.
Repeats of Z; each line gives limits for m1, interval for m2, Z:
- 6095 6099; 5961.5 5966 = -1.00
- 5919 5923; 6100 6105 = -1.03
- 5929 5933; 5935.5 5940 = -0.99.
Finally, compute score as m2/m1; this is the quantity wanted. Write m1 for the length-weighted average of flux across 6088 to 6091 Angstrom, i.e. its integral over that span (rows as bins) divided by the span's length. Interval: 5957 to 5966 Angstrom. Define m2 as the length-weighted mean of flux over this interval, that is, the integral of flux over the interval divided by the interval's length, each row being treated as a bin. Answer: 1.0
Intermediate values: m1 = 12.7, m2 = 12.2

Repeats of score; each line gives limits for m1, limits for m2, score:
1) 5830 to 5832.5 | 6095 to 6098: 1.2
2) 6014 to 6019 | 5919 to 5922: 1.1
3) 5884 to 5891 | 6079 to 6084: 1.1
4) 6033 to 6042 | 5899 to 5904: 0.9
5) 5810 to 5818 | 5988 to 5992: 1.3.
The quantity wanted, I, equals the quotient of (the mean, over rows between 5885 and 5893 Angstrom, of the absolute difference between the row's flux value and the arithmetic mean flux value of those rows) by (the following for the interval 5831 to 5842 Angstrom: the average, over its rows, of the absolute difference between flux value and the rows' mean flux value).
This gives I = 1.0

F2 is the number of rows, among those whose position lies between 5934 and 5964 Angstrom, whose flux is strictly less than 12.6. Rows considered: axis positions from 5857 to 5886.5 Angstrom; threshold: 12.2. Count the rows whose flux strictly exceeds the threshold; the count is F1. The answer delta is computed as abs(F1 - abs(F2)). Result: 22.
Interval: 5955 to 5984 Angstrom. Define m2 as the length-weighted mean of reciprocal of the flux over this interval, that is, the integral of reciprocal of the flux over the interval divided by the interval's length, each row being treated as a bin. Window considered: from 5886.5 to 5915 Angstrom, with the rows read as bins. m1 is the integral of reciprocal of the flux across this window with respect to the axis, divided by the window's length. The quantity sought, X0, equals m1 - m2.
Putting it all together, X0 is 0.0073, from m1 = 0.0856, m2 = 0.0783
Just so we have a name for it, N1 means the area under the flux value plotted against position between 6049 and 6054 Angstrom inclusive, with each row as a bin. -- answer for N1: 67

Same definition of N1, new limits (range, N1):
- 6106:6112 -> 70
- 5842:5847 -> 48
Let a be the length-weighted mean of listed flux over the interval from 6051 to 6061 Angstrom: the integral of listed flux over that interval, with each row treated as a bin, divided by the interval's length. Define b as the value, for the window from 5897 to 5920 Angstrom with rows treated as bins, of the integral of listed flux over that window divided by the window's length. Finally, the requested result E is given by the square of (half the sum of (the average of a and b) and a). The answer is 158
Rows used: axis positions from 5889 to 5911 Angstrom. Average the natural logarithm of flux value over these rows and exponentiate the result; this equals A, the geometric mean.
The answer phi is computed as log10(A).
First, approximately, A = 11.5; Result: 1.060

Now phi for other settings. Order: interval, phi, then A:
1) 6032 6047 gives 1.099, 12.6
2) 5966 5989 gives 1.120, 13.2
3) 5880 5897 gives 1.061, 11.5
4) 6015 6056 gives 1.095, 12.4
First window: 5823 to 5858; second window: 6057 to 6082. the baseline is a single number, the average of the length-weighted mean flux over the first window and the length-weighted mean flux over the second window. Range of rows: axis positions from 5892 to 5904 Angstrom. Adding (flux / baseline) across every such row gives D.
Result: 8.9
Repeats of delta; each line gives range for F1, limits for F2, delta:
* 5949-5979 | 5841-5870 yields 11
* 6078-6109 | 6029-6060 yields 2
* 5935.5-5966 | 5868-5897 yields 17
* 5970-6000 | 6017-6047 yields 4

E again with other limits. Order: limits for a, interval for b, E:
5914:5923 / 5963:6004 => 167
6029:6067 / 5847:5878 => 149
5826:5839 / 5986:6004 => 113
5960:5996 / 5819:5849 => 152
